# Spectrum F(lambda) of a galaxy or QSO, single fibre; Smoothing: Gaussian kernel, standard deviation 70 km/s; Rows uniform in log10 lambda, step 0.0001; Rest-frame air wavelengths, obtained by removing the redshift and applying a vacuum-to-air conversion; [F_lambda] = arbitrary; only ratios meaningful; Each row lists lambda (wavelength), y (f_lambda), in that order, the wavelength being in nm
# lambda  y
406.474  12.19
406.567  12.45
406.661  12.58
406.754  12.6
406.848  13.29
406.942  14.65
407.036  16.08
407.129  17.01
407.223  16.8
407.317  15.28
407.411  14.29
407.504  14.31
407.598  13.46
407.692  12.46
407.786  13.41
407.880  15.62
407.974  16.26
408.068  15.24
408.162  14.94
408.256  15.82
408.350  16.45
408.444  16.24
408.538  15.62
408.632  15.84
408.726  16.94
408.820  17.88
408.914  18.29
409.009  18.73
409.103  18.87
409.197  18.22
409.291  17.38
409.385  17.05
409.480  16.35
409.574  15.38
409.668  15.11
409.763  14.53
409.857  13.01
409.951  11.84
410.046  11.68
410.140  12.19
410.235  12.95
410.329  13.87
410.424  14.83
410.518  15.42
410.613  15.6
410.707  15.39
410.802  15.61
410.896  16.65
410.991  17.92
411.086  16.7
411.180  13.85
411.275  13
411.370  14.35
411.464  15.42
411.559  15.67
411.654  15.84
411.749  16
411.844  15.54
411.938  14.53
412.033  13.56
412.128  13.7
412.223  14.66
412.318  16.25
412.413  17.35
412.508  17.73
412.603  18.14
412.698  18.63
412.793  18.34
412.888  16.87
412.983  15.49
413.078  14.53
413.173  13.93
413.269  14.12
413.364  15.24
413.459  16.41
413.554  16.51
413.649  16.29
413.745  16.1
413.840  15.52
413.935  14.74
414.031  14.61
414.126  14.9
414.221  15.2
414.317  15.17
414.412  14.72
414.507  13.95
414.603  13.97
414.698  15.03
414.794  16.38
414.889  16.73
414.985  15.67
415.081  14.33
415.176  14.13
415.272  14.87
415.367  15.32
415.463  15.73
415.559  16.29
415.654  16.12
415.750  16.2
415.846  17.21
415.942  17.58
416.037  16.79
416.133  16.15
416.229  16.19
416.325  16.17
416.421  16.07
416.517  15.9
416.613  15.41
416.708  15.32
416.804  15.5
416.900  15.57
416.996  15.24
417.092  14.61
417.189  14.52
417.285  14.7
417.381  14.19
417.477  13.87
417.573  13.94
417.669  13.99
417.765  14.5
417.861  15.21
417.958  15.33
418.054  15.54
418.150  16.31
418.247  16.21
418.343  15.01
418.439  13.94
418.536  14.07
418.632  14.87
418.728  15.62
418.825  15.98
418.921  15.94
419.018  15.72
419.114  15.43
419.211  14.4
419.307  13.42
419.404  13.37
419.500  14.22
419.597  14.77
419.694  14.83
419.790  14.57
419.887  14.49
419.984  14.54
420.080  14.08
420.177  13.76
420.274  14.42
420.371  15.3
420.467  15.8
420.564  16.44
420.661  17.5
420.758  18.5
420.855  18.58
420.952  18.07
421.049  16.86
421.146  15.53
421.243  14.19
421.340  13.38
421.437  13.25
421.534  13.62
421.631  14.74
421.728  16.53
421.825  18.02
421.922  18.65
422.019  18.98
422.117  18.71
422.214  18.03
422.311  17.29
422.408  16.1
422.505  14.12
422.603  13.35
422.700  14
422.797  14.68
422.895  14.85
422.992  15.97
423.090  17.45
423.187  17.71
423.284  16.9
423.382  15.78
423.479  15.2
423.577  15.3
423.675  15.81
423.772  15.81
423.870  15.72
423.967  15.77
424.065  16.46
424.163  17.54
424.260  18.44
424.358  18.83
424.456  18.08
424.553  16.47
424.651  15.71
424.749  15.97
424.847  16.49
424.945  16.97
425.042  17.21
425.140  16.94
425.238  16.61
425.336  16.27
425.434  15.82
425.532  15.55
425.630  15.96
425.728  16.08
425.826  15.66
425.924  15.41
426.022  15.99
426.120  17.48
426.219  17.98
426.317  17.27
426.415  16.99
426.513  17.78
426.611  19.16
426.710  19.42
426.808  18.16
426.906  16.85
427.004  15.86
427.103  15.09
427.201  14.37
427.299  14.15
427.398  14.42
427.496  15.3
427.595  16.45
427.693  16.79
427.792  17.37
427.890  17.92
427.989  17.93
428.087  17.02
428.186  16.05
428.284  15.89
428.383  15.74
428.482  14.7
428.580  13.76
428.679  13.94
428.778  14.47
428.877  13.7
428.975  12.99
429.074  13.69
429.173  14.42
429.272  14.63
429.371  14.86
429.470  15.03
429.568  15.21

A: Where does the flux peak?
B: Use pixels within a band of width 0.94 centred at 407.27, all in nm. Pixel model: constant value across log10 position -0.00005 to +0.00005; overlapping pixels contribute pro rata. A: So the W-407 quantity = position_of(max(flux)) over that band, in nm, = 407.129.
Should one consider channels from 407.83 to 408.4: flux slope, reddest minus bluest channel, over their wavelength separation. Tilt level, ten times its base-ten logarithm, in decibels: 2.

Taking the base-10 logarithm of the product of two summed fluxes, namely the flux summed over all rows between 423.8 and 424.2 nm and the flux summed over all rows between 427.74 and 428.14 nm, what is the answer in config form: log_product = 3.66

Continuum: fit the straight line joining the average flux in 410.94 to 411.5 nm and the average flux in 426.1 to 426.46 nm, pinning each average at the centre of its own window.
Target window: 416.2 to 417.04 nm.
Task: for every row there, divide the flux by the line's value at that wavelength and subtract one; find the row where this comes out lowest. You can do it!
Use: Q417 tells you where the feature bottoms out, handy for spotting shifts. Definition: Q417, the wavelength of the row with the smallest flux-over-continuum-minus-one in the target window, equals 416.996 nm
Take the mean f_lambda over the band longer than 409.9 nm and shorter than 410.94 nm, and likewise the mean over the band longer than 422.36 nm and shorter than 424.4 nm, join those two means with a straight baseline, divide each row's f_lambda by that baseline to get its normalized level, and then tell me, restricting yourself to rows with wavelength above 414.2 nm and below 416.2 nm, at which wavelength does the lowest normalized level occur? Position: 414.507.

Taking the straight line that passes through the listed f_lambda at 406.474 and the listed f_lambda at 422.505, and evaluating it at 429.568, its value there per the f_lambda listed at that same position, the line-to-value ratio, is 0.98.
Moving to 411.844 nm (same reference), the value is 0.83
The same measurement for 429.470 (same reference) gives 1.00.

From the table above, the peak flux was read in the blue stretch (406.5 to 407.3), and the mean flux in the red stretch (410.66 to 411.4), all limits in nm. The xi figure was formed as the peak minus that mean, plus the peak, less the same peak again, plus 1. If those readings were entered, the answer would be 2.6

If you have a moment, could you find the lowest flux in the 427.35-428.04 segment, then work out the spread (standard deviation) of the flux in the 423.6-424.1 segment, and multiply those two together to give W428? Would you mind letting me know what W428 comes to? 4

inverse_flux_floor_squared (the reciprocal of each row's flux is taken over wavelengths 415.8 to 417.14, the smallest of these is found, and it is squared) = 0.0032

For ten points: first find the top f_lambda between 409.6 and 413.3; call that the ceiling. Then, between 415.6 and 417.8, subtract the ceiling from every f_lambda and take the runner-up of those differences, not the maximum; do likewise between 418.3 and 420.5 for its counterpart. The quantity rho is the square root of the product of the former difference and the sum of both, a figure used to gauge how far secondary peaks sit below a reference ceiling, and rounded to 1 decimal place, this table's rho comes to 2.4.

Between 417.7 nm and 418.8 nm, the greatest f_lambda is 16.31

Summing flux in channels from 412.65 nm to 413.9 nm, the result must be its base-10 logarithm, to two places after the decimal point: 2.32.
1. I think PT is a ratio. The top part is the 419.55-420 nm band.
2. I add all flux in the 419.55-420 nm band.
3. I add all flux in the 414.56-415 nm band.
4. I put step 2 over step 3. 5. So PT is 0.94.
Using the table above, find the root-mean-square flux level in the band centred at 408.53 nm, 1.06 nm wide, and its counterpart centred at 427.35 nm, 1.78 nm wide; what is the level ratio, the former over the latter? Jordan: 0.991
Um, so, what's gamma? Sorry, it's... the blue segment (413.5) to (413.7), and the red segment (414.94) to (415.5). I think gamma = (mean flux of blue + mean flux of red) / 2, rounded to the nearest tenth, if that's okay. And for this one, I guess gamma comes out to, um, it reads 15.7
